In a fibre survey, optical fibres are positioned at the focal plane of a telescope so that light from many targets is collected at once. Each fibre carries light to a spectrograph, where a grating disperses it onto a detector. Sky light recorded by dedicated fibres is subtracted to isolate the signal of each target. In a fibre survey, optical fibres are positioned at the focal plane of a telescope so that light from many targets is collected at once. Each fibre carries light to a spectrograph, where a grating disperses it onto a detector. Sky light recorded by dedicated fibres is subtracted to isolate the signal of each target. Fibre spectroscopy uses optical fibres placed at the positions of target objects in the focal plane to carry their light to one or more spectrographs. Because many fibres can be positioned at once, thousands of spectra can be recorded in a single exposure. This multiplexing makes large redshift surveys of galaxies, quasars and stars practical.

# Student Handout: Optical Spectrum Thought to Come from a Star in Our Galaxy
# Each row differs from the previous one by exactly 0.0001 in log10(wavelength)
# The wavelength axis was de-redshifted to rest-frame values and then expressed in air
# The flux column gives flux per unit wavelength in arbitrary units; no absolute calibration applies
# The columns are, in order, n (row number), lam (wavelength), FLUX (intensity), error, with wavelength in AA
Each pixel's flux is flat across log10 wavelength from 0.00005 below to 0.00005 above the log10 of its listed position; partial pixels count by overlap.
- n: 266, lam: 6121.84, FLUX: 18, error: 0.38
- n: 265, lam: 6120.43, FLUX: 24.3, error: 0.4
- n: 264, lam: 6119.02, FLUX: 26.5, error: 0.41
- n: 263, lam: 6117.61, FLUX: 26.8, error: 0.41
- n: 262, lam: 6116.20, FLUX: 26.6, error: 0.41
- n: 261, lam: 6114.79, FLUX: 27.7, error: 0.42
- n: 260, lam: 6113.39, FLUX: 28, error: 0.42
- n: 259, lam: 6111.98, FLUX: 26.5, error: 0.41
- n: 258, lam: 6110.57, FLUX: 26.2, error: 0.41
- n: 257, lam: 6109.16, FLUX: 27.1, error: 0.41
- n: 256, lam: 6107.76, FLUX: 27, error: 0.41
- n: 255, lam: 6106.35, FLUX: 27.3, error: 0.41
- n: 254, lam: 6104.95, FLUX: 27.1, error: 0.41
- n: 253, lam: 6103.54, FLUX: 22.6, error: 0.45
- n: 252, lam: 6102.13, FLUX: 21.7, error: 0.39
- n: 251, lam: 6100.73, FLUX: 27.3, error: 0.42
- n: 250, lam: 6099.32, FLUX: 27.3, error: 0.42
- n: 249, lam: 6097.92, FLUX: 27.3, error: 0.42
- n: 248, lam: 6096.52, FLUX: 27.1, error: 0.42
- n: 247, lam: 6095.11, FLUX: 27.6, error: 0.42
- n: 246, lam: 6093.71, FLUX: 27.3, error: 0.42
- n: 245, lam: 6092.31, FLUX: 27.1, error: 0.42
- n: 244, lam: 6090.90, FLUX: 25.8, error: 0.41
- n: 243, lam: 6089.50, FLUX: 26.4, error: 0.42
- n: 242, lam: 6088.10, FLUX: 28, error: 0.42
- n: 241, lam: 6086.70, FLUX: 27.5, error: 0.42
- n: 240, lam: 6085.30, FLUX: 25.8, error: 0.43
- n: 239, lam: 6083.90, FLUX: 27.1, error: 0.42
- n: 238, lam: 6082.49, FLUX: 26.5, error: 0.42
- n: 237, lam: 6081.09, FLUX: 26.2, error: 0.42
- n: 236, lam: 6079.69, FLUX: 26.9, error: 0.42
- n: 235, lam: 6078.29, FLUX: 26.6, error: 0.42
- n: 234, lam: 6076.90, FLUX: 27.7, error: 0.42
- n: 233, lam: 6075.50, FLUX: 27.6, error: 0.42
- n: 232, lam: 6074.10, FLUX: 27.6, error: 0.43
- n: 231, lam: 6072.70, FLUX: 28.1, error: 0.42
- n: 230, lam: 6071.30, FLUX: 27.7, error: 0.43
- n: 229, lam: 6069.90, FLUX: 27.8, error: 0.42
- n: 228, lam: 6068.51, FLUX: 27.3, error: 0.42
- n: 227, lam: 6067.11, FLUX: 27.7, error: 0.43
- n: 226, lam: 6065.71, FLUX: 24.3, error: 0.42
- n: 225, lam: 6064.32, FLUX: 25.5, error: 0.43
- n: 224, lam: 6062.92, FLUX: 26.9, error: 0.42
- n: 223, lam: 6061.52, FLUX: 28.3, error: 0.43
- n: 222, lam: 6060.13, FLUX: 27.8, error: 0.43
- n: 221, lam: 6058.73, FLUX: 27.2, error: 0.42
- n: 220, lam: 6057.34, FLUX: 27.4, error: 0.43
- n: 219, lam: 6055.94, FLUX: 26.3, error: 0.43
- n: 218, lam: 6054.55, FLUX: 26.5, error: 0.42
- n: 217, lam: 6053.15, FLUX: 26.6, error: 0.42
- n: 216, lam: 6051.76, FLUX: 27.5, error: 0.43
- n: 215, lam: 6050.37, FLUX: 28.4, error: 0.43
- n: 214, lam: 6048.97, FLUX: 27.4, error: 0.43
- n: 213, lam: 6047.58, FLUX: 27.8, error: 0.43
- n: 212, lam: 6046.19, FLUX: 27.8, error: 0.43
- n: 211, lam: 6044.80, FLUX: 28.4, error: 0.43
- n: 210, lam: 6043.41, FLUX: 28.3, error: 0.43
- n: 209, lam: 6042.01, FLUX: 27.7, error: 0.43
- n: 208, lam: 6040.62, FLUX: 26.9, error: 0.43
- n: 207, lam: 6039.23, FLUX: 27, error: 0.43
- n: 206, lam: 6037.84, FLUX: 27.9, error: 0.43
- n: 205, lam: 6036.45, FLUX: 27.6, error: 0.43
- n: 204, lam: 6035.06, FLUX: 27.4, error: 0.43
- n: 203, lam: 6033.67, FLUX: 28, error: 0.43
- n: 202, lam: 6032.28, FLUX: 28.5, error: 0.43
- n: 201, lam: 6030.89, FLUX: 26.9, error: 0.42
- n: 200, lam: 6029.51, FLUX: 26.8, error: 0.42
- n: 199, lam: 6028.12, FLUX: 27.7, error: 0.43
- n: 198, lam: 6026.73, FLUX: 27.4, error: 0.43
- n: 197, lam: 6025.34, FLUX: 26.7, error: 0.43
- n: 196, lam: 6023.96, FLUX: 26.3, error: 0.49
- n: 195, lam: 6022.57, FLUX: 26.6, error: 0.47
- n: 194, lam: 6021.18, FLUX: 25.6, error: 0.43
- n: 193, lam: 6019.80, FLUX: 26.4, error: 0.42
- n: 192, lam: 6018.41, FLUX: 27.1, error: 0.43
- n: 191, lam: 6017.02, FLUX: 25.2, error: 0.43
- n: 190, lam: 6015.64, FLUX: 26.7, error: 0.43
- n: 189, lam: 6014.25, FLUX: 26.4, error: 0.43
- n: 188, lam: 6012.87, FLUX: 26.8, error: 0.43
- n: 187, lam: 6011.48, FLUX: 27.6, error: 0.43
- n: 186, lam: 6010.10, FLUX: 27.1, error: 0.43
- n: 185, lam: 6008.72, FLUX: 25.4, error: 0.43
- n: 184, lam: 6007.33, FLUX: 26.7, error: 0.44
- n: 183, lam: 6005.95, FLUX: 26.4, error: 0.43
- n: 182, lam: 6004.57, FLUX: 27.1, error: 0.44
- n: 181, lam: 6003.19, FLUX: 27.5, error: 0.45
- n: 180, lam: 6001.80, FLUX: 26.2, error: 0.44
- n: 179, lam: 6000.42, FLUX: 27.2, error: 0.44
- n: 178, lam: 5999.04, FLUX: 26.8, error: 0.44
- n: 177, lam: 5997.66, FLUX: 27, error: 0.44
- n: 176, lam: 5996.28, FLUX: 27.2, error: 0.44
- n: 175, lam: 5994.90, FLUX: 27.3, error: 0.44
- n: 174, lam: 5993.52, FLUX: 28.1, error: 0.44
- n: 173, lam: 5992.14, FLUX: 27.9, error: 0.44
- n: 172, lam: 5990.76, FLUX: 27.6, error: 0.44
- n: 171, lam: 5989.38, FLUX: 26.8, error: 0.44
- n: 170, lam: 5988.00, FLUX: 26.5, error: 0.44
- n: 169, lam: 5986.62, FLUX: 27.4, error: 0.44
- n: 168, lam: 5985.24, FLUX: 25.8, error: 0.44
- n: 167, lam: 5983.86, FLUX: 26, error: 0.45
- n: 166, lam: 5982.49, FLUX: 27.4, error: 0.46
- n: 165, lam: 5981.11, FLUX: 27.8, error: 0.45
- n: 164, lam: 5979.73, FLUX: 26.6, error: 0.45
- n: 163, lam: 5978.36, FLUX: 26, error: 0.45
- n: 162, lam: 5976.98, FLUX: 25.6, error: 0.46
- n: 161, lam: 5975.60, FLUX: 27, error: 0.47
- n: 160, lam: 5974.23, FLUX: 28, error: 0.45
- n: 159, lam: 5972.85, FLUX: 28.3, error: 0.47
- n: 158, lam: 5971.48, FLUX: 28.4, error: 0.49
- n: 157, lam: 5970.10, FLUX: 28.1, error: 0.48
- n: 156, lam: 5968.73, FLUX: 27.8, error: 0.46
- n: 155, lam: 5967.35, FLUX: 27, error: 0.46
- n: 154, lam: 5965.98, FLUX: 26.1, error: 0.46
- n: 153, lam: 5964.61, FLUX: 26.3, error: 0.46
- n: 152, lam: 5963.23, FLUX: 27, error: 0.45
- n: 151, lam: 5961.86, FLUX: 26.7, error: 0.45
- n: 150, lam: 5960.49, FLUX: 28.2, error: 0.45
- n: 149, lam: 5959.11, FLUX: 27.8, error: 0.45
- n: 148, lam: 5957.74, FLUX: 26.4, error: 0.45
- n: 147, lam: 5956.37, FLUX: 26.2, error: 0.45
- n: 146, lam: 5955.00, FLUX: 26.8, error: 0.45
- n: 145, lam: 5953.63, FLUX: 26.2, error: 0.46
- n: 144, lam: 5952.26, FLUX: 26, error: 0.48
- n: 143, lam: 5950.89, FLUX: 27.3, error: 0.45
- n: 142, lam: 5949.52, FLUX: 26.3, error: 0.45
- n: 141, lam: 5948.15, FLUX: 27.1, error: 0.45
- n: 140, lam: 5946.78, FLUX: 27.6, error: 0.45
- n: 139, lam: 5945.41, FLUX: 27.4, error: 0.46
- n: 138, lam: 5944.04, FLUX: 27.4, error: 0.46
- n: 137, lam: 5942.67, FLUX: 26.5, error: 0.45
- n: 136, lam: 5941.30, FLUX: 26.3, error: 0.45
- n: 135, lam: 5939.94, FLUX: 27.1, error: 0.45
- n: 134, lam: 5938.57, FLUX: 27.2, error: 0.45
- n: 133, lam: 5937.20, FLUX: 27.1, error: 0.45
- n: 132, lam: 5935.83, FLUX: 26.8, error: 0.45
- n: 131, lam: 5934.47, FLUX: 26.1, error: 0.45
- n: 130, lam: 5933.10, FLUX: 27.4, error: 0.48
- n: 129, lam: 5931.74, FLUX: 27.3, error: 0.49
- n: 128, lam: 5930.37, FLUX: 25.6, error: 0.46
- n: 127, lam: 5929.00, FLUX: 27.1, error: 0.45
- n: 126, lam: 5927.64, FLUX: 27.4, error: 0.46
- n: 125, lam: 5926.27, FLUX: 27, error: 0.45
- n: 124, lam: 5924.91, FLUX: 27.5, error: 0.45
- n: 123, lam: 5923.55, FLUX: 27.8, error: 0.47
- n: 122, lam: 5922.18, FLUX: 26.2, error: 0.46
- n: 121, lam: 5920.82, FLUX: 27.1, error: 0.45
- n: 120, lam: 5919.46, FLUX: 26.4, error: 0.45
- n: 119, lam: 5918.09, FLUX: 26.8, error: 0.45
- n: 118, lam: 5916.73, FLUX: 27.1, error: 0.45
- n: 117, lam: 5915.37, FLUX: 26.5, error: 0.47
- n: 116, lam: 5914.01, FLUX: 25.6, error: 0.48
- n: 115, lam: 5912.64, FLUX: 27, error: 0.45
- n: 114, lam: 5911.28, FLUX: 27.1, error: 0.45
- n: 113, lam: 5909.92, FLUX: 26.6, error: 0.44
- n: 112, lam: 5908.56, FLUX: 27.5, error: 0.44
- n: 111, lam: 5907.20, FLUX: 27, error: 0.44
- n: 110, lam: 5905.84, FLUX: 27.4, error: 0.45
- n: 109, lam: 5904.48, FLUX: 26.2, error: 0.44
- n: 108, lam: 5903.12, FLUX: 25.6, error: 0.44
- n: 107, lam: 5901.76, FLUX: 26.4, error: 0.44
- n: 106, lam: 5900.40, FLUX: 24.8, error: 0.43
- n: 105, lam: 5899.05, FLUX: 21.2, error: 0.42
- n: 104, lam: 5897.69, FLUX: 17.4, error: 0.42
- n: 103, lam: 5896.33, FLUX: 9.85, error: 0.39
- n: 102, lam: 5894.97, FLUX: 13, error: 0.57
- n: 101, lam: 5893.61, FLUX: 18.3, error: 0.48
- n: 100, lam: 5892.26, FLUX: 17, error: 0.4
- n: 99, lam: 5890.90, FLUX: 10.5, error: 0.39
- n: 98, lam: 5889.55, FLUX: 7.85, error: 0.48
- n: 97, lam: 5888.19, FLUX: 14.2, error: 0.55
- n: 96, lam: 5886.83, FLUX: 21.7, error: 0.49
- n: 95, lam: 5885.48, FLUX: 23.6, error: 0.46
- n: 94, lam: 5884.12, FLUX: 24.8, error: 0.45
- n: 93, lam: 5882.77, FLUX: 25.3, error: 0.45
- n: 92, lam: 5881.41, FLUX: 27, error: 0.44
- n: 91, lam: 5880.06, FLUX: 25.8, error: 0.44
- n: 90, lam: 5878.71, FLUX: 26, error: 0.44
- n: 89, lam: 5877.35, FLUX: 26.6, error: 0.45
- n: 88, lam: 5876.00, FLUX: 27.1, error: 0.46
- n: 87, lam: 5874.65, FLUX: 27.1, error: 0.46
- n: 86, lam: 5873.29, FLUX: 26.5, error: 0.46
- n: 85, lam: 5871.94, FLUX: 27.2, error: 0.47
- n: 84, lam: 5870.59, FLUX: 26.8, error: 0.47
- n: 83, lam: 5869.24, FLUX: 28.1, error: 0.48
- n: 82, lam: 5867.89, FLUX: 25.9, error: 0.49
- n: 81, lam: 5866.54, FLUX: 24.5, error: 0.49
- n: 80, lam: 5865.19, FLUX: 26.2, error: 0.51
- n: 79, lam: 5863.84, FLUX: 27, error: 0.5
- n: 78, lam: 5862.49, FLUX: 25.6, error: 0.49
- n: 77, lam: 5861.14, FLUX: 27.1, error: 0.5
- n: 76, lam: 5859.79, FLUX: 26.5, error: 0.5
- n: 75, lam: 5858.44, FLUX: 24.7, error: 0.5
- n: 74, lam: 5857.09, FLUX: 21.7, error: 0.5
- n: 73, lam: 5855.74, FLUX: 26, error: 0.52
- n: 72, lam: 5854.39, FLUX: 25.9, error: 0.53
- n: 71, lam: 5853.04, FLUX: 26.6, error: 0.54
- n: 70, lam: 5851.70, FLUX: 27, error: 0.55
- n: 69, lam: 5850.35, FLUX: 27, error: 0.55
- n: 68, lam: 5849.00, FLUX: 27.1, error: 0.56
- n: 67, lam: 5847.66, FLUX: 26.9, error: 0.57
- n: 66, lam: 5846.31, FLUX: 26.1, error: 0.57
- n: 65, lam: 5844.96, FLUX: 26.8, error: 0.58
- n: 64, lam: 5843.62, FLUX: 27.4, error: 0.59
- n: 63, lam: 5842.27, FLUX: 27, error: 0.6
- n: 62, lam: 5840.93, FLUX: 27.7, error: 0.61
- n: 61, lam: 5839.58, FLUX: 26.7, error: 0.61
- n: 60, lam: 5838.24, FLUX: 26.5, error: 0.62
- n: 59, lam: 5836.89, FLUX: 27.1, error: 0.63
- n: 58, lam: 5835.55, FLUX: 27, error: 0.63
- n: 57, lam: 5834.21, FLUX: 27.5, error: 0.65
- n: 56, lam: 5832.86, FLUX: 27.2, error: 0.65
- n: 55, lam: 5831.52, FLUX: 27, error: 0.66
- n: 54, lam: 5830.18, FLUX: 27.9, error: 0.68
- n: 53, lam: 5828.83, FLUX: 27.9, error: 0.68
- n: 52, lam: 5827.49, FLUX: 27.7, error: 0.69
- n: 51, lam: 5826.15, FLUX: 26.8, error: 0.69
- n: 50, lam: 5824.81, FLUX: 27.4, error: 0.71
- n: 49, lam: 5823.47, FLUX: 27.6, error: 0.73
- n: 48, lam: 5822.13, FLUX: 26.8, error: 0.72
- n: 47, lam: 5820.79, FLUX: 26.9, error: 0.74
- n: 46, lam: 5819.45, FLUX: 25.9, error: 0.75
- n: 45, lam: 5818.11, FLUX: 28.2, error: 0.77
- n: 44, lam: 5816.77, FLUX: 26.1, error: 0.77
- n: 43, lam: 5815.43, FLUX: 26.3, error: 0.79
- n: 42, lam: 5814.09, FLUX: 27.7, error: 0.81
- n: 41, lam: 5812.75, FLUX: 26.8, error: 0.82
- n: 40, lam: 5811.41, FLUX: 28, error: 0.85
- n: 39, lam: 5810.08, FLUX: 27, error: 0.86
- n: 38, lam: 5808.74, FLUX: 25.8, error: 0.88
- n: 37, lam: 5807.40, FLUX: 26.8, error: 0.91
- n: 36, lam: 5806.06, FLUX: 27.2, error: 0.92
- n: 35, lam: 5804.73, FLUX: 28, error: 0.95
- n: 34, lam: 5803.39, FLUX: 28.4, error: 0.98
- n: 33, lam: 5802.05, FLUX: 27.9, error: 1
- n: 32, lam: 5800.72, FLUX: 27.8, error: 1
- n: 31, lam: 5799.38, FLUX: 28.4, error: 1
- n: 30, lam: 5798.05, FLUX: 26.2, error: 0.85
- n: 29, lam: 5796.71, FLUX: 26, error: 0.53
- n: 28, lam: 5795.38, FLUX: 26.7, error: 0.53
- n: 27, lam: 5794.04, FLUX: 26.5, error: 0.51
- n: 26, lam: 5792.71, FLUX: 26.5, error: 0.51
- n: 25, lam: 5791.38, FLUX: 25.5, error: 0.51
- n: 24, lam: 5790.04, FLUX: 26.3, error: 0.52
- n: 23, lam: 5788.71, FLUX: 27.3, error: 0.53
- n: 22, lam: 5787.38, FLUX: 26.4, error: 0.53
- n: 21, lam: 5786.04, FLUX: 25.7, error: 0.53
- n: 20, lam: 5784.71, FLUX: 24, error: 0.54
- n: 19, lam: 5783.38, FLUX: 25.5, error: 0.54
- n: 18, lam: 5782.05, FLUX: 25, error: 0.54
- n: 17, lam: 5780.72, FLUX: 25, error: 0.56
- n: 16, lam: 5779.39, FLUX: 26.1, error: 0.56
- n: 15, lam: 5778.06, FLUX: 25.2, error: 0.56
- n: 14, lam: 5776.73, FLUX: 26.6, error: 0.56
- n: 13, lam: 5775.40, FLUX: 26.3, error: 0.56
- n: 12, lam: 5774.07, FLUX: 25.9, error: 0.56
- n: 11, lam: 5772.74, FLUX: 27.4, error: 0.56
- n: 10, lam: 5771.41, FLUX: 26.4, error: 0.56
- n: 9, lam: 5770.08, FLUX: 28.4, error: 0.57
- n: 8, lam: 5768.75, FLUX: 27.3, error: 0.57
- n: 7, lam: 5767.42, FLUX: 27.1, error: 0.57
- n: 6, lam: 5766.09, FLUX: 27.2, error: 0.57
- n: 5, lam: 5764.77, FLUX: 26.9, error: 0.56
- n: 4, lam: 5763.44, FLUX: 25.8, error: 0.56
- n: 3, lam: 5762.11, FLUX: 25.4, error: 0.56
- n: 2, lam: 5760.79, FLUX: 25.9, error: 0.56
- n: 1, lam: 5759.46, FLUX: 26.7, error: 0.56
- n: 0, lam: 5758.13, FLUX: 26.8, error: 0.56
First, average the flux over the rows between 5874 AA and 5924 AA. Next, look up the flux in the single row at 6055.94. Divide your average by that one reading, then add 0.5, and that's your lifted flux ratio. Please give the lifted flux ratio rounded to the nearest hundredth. 1.39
